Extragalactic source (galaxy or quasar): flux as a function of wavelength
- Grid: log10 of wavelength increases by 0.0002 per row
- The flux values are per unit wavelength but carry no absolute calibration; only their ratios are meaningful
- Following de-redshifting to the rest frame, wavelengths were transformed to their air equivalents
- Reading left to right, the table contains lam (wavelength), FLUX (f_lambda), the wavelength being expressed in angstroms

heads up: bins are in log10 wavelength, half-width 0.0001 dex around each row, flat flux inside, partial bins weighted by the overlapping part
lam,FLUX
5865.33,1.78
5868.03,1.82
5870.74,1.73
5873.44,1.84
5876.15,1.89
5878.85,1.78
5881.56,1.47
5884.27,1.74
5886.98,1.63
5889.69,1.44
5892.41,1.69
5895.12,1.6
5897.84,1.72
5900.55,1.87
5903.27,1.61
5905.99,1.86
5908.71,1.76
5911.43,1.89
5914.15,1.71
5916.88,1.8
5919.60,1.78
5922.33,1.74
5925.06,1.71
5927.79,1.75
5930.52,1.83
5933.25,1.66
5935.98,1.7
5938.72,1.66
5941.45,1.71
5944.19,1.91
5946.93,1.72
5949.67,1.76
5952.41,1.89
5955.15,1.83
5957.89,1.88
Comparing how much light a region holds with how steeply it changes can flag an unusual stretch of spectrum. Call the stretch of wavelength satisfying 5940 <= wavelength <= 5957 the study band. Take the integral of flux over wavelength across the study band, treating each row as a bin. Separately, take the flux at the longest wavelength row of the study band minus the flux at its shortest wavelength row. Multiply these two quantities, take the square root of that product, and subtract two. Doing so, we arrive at -0.1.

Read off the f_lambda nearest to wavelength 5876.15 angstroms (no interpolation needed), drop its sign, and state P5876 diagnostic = 1.89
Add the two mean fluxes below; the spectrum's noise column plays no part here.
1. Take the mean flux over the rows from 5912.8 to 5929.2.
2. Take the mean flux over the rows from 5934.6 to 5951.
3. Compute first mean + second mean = 3.49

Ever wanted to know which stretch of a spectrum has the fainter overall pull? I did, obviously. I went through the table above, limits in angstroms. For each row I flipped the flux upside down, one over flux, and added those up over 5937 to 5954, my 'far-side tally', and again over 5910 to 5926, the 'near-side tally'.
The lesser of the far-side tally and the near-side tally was 3.39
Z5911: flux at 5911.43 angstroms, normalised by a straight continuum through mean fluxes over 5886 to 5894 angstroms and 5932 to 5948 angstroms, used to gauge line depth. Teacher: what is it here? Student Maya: 1.15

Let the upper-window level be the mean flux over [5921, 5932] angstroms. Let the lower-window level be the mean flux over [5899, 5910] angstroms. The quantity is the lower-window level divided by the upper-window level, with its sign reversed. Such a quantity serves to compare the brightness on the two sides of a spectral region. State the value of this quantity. -1.01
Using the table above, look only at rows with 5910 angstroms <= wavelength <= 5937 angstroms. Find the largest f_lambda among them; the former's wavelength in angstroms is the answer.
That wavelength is 5911.43 angstroms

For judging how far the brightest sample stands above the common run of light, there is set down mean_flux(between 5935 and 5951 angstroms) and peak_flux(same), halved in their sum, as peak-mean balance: 1.83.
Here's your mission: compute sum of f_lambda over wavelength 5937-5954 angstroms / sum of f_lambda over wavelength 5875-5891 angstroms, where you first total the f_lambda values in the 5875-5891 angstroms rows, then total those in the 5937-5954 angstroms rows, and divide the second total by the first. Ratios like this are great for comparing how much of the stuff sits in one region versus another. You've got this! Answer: 1.07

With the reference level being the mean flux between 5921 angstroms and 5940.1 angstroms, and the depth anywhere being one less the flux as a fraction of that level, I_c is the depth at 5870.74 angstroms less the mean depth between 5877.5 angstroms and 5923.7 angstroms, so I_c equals -0.011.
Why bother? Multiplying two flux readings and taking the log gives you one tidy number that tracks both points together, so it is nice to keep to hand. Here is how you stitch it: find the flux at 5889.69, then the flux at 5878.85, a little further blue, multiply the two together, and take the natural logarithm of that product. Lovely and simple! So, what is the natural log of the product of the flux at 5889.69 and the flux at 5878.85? 0.94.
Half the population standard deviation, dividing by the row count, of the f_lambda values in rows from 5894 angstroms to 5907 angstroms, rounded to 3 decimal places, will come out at 0.058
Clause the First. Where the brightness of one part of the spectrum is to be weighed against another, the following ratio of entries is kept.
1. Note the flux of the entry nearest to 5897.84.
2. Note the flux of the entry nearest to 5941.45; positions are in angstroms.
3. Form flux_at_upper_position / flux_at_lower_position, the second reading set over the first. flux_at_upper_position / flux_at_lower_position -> 0.99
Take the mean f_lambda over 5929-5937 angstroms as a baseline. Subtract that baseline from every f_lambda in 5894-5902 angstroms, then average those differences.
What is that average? 0.000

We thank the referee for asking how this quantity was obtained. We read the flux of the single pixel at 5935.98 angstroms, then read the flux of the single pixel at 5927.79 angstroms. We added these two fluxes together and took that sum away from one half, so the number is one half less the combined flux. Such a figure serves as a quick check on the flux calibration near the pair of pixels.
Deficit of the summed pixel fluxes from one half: -2.95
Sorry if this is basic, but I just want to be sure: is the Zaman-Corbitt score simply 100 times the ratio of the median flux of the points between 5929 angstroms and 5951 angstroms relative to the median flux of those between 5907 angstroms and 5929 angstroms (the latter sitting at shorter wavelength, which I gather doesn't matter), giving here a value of 98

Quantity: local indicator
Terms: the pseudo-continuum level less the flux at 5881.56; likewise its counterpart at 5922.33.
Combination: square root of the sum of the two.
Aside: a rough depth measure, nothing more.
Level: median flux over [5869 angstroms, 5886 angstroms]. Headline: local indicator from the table 0.56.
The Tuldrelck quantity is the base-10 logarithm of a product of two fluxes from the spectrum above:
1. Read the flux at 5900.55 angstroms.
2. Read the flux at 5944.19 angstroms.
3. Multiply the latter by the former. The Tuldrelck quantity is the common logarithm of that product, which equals 0.55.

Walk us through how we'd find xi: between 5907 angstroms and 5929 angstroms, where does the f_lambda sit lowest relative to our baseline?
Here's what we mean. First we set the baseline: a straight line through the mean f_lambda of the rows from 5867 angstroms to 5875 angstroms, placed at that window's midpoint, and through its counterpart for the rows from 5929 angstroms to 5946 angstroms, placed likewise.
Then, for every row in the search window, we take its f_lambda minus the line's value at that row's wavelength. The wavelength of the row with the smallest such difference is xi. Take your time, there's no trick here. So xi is 5914.15 angstroms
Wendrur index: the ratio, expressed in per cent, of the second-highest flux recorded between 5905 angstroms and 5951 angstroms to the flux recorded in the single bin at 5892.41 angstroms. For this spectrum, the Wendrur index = 112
